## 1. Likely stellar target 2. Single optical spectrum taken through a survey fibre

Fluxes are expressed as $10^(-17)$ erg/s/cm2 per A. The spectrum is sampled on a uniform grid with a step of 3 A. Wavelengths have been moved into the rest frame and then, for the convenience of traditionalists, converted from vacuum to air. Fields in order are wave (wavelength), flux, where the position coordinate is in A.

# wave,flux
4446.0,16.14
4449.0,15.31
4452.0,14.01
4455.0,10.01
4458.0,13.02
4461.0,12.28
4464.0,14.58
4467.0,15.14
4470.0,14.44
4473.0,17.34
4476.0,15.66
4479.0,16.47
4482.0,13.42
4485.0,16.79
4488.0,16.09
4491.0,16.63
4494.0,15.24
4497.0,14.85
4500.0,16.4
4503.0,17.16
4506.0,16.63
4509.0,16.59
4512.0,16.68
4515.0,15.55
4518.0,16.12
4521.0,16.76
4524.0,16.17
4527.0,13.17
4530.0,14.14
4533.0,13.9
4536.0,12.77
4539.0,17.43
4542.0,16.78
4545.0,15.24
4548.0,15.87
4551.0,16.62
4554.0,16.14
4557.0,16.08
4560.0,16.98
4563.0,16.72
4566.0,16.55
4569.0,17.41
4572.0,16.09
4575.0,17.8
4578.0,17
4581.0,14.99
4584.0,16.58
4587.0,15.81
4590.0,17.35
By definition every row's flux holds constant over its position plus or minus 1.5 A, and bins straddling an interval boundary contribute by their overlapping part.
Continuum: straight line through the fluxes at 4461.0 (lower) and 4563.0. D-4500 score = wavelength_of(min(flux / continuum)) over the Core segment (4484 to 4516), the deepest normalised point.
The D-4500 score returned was 4515.0 A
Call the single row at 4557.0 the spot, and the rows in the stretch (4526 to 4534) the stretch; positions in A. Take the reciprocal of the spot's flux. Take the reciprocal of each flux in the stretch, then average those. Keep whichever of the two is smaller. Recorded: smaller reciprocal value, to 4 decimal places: 0.0622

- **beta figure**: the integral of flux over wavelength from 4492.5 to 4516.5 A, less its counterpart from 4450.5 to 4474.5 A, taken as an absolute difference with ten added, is 65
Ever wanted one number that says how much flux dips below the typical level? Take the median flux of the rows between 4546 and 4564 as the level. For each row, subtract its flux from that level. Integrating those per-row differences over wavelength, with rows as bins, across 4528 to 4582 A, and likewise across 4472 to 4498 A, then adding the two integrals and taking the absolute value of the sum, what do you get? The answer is 34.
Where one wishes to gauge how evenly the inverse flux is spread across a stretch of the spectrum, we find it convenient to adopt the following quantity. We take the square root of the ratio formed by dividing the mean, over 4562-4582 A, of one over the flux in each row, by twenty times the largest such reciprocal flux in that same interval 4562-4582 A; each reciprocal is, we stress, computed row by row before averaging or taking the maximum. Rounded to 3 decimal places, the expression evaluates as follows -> 0.212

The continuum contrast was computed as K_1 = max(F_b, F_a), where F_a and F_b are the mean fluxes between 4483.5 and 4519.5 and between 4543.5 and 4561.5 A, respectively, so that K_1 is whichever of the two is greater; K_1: 16.2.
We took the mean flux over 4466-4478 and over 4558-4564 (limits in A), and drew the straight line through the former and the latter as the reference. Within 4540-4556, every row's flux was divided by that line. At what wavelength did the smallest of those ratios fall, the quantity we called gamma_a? 4545.0 A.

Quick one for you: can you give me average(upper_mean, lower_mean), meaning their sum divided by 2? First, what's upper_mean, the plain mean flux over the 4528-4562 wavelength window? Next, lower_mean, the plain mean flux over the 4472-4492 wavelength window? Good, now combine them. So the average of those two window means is 15.8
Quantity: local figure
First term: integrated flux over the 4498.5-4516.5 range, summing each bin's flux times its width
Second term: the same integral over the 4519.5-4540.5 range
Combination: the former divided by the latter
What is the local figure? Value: 0.9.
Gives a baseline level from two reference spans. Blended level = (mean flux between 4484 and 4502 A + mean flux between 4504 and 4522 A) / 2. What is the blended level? 16.2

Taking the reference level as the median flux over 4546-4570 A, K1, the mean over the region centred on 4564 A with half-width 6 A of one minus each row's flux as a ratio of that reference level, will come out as -0.02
